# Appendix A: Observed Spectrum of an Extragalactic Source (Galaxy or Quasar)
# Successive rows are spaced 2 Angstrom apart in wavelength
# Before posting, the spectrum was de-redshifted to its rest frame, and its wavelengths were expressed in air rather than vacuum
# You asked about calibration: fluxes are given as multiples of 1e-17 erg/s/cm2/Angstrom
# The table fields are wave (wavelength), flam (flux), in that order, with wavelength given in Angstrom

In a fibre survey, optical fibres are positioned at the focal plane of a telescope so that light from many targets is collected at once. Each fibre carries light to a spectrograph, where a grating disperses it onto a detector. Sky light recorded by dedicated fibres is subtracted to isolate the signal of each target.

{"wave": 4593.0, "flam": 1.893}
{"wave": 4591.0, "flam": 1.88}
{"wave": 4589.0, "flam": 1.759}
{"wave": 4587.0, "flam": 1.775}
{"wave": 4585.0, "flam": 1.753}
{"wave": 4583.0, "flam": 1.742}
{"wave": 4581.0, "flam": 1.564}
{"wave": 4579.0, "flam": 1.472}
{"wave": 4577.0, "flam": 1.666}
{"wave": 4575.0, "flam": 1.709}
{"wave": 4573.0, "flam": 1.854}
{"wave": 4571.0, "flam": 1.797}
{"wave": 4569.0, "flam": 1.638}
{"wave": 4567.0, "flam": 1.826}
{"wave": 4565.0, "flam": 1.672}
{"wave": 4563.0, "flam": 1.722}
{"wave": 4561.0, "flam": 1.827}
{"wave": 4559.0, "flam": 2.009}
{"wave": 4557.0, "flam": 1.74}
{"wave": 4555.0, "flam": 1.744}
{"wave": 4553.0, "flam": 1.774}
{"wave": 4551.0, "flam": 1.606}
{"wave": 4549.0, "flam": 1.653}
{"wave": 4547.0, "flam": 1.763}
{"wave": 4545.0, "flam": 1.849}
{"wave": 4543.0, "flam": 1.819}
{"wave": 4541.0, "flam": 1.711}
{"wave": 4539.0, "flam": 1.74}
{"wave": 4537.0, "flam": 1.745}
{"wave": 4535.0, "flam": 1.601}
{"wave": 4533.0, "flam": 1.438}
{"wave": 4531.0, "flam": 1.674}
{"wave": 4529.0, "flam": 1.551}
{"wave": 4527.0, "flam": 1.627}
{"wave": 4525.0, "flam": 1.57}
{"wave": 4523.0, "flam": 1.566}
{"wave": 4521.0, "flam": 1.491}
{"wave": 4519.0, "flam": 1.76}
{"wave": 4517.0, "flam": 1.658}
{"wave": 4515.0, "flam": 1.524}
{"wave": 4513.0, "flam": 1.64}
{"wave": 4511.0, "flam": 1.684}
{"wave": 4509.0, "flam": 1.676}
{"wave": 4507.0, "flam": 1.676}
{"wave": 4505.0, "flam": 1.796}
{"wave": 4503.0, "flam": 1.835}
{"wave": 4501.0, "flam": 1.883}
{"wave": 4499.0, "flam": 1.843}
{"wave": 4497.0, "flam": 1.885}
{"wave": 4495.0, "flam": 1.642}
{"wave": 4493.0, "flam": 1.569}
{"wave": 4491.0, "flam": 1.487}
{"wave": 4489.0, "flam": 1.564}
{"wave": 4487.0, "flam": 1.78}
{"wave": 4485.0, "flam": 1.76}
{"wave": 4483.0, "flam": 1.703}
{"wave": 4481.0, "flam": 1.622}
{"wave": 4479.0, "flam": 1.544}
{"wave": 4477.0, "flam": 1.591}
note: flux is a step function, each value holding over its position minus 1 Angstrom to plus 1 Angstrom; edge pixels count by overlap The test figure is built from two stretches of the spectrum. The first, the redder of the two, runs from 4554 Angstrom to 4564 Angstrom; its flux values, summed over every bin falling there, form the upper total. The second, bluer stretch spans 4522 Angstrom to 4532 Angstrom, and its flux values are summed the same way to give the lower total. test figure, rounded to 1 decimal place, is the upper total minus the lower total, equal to 1.1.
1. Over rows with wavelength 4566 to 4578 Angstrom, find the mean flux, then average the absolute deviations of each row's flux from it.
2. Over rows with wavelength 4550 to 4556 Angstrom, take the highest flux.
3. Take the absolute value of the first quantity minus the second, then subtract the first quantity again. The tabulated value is 1.62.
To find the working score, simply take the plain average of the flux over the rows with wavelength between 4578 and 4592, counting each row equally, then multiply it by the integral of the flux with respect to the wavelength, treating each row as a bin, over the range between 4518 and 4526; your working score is 22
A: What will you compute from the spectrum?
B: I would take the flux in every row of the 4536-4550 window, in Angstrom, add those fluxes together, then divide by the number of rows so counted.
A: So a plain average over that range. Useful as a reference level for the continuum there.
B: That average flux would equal 1.75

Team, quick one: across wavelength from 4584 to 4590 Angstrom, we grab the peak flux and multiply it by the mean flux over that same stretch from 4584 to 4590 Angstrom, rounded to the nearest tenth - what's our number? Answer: 3.1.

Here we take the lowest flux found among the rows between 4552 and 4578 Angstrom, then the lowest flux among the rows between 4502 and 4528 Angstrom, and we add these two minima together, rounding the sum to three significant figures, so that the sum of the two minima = 3.13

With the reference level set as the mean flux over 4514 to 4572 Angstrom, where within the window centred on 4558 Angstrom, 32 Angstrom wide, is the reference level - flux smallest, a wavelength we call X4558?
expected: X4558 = 4559.0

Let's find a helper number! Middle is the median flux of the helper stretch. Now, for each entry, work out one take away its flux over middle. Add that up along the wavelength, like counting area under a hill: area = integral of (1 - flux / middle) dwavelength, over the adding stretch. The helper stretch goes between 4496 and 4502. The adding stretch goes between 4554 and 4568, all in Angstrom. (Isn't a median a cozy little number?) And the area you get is 0.68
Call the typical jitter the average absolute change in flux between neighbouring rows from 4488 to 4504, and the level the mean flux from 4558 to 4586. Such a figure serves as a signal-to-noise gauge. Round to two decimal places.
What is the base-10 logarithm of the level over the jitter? 1.30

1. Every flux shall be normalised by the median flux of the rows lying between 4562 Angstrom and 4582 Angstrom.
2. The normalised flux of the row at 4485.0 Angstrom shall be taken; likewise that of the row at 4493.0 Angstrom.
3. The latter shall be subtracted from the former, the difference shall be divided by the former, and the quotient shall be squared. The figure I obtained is 0.012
